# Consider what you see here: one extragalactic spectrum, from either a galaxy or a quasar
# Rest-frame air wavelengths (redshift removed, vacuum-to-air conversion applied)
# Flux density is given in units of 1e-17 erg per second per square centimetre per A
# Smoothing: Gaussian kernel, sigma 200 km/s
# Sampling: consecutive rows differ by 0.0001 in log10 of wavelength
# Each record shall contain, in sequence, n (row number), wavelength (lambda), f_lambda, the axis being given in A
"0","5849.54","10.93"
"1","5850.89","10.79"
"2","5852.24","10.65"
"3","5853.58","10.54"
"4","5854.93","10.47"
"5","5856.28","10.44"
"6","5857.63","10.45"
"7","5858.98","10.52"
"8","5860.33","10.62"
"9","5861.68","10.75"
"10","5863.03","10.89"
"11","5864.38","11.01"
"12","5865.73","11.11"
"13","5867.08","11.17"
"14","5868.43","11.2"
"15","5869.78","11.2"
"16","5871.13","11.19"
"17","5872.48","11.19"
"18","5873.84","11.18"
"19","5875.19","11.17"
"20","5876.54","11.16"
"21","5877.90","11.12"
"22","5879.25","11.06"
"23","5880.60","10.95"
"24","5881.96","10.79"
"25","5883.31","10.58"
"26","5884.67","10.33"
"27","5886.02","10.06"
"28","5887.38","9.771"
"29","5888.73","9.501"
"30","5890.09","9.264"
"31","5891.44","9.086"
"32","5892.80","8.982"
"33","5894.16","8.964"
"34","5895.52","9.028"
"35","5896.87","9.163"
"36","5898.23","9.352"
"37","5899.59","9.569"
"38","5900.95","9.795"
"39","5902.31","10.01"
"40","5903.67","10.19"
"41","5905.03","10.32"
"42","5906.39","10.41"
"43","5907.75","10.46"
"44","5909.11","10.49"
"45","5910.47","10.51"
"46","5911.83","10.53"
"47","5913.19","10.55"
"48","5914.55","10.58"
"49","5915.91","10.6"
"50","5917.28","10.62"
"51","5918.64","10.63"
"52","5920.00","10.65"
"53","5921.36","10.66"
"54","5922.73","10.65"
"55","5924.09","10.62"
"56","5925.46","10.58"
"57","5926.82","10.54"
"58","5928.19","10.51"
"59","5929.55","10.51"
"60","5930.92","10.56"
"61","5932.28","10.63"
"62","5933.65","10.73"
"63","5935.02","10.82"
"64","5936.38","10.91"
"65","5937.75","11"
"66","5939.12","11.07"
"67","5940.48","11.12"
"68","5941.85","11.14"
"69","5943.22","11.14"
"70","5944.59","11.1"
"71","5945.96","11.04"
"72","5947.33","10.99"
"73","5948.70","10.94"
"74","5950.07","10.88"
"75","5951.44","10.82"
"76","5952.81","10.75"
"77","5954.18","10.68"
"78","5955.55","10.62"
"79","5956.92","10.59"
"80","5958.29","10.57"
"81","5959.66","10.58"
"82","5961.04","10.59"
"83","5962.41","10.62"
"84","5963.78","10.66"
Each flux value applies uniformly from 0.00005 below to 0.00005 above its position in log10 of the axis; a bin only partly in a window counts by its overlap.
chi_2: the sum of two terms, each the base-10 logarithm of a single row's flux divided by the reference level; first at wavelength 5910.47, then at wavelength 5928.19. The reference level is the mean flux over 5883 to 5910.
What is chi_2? 0.064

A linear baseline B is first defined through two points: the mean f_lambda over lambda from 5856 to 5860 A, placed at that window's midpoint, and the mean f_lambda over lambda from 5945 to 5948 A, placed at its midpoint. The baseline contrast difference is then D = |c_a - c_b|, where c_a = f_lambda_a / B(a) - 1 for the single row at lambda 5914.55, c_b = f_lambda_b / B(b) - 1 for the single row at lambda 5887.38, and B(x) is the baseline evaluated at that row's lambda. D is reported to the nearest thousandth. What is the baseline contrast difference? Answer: 0.061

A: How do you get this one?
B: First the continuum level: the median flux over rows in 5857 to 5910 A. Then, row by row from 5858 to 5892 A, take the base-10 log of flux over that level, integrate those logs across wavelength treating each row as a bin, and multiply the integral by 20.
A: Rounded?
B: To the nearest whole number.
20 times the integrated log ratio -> 5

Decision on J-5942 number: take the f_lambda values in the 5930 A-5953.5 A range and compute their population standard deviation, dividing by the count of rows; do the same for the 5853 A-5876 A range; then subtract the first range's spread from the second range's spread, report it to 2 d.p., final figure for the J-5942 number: 0.13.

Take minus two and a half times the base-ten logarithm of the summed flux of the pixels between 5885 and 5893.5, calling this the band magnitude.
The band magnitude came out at -4.38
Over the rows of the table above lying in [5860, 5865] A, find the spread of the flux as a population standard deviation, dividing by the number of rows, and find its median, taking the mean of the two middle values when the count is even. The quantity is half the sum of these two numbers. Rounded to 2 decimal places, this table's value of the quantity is 5.48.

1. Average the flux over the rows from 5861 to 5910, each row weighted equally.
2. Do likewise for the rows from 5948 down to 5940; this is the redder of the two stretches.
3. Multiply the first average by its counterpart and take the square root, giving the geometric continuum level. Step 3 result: 10.7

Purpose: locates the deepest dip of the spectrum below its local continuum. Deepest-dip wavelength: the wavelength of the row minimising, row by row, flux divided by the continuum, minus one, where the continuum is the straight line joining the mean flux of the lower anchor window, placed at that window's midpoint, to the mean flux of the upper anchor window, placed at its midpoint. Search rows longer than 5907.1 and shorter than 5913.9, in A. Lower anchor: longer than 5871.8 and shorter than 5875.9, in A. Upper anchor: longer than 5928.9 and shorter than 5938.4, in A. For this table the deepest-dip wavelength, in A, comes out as 5907.75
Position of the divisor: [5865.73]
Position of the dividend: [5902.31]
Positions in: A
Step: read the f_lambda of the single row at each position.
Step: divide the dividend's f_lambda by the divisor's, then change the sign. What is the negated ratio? -0.90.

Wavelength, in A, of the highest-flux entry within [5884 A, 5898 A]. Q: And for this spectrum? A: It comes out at 5884.67 A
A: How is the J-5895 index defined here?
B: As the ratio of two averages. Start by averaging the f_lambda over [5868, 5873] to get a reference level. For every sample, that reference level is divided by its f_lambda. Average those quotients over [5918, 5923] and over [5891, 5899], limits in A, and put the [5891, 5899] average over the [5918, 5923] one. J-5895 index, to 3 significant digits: 1.17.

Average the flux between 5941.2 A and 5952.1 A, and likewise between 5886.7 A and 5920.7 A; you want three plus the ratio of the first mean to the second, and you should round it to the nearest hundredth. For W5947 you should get 4.10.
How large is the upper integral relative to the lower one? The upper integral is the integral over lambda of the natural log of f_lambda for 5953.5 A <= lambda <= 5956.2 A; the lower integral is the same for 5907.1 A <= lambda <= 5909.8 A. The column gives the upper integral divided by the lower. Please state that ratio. 1.01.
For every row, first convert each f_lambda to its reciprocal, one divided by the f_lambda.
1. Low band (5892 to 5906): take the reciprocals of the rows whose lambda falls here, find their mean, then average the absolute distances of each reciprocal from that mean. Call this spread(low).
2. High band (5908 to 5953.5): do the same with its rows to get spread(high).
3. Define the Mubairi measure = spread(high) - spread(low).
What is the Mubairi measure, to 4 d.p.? -0.0032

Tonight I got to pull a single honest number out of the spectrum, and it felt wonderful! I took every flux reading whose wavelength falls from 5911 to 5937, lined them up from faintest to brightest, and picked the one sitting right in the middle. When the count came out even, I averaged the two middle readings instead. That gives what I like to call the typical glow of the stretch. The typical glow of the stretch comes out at 10.6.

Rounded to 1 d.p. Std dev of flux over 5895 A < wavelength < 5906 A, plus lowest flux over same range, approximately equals 9.5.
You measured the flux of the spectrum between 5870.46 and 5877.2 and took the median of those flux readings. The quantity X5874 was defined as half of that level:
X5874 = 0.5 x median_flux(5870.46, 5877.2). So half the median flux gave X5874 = 5.59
